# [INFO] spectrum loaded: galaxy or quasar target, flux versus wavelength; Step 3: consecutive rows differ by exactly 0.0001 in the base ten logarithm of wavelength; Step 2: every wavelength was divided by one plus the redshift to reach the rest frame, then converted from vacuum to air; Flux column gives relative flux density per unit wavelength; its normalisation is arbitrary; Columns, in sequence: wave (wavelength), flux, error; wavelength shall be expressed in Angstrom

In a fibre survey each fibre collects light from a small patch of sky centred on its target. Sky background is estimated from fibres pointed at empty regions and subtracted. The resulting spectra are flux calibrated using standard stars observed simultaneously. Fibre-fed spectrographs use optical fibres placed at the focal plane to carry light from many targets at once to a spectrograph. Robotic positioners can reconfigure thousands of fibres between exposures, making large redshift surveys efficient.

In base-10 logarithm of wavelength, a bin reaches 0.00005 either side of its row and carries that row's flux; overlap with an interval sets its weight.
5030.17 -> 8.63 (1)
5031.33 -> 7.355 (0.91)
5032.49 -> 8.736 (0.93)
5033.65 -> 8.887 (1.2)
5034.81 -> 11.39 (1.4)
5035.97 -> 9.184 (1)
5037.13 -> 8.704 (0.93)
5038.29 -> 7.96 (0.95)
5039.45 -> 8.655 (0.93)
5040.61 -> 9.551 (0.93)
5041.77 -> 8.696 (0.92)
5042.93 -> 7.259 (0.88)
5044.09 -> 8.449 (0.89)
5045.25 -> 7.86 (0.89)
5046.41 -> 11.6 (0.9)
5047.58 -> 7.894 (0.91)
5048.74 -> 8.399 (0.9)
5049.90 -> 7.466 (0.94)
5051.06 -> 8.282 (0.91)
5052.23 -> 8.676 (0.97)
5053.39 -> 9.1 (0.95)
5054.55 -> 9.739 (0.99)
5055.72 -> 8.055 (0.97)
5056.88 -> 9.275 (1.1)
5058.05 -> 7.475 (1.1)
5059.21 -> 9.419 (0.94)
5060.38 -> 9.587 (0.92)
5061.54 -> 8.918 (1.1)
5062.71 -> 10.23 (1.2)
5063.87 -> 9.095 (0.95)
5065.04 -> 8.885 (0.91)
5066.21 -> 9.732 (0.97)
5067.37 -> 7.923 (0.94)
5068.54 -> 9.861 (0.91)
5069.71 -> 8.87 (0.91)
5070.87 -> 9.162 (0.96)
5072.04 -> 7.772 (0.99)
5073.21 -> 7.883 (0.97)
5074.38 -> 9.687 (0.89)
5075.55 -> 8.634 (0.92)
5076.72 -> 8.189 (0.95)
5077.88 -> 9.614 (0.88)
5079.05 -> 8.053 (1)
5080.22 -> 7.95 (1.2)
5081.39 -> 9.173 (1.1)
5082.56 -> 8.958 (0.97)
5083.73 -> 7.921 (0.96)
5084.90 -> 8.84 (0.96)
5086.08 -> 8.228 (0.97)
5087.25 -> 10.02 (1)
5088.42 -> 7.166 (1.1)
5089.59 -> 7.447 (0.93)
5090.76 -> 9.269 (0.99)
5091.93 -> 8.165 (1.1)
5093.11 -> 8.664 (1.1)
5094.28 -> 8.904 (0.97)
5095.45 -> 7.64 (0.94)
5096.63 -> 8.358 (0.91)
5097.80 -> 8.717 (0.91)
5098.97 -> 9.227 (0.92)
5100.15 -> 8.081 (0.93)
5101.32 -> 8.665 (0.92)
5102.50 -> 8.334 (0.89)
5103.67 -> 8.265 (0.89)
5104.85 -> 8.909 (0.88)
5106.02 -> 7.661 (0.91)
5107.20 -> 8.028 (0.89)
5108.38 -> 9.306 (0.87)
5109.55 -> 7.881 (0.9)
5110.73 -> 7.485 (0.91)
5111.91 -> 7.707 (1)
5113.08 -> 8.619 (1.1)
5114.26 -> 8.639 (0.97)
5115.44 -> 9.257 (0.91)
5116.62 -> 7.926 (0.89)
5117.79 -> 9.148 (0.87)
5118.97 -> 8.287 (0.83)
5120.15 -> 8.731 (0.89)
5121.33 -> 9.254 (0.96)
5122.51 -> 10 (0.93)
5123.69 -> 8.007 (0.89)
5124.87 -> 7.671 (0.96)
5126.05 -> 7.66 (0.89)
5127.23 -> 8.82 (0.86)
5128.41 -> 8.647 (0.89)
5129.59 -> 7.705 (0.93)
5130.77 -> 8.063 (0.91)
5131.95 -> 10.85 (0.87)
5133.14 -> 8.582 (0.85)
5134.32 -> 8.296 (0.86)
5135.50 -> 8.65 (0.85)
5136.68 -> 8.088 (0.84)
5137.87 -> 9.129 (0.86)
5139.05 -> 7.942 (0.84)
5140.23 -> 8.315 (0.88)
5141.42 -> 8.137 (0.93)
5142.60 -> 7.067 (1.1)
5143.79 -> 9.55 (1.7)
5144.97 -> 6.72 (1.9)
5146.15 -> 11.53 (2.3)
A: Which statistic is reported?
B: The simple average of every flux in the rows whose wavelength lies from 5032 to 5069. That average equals 8.90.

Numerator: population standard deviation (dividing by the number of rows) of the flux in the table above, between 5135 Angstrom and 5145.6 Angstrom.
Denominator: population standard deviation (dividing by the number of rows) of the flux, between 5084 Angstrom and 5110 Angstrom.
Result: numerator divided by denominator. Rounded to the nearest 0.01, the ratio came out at 1.26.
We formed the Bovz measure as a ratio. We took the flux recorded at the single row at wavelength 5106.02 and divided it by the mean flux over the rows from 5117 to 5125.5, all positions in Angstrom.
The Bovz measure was 0.88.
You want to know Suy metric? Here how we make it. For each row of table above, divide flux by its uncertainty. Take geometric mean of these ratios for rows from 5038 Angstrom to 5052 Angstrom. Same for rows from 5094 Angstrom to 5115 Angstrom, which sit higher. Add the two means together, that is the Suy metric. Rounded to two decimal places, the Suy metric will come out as 18.25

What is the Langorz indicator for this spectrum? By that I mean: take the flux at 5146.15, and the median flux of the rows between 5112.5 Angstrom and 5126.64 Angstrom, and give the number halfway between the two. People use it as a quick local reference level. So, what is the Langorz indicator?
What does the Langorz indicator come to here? 10.1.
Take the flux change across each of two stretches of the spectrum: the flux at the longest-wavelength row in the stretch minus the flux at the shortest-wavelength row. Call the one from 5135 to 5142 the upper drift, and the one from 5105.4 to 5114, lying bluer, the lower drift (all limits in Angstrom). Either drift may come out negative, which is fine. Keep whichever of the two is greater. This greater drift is 1.0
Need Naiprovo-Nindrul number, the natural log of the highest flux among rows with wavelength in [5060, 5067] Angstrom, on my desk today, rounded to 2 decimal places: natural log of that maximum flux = 2.33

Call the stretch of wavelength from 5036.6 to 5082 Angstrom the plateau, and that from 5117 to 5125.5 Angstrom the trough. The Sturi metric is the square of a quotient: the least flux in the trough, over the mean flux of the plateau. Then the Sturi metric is 0.766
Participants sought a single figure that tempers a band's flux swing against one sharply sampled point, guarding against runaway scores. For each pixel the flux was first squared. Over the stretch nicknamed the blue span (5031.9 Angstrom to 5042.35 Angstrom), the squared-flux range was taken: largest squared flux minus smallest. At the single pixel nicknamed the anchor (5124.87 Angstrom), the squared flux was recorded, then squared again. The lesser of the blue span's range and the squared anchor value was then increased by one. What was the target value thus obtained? 67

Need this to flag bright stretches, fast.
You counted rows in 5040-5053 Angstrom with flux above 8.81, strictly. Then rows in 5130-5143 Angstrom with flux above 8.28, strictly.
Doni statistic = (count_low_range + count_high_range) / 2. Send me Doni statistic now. 4.0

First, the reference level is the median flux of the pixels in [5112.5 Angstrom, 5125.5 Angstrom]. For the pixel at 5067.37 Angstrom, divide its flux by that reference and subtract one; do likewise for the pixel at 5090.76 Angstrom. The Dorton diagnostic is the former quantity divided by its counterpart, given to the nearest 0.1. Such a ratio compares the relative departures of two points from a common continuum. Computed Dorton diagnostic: -1.1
